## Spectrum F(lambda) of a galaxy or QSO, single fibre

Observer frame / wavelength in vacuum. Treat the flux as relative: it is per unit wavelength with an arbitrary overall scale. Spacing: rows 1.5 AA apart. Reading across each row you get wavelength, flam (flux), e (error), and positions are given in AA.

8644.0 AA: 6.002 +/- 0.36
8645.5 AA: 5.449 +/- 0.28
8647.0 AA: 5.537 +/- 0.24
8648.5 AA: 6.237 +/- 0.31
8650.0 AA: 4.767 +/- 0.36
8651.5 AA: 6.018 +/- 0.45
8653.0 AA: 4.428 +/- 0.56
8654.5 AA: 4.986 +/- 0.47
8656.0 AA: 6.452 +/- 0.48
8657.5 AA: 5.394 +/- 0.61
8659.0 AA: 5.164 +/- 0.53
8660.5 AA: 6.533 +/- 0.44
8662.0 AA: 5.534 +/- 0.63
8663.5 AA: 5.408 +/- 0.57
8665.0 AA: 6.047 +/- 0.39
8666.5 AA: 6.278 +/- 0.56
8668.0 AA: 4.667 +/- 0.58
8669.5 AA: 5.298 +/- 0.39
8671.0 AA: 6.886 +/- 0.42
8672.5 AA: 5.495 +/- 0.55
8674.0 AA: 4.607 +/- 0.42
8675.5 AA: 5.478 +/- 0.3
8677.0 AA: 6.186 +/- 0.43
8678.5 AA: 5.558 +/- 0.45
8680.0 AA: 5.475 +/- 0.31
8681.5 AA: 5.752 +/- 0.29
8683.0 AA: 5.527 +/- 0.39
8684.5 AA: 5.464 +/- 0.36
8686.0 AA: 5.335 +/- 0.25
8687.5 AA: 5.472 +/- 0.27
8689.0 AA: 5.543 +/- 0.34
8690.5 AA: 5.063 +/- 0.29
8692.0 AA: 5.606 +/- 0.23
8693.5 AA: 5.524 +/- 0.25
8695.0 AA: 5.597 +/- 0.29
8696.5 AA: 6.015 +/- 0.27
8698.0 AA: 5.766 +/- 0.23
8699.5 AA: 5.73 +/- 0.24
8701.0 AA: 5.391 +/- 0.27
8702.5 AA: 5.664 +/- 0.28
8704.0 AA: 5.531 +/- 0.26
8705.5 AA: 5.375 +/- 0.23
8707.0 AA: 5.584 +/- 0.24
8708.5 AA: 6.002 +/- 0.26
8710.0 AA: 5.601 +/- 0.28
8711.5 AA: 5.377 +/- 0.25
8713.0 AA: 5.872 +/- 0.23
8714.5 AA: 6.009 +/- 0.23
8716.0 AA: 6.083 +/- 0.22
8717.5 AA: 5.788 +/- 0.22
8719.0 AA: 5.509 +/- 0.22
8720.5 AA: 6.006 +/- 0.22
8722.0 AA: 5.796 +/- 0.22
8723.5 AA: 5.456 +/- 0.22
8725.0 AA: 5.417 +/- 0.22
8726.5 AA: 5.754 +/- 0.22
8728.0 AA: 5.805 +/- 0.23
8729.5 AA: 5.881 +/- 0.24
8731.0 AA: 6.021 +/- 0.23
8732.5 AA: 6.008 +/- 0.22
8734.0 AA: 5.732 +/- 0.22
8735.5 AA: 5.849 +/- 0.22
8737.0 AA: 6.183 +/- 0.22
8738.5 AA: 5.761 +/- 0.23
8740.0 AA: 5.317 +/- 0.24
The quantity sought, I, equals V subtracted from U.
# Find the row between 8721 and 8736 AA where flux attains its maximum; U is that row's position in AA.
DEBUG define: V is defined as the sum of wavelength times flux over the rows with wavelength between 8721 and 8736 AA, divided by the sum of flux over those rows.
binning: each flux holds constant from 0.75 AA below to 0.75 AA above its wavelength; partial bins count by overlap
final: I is 2.2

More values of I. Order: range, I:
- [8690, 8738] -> 23.0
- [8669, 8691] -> -8.9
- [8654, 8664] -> 1.5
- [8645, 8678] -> 9.6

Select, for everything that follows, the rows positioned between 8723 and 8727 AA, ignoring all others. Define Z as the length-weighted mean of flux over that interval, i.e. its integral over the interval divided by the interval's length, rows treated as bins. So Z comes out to 5.53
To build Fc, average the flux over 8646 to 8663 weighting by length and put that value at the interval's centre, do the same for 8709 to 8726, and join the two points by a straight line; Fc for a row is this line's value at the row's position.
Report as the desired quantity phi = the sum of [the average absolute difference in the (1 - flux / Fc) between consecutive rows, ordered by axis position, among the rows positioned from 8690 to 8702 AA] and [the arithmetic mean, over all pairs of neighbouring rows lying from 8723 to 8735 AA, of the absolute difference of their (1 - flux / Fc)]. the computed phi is 0.067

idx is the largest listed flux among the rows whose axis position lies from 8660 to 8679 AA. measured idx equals 6.886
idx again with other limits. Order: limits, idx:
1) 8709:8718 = 6.083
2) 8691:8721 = 6.083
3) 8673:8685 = 6.186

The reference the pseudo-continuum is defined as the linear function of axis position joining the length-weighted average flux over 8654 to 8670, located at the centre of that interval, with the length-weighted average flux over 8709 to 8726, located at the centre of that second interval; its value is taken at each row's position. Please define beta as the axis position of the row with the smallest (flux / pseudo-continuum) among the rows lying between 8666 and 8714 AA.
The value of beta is 8674.0 AA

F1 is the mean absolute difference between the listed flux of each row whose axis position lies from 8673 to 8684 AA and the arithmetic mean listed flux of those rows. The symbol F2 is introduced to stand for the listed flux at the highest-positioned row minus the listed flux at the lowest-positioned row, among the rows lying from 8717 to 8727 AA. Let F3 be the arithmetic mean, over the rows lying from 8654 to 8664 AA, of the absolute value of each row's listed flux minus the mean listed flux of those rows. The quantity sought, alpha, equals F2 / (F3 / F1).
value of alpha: 0.0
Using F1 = 0.28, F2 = 0.0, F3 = 0.49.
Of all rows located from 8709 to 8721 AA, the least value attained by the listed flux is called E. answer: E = 5.377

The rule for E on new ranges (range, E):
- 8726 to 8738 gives 5.732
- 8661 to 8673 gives 4.667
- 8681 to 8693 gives 5.063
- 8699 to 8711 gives 5.375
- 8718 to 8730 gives 5.417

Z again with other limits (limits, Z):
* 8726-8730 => 5.81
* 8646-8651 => 5.54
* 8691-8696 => 5.57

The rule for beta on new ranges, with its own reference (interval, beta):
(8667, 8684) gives 8674.0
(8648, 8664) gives 8653.0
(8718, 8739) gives 8725.0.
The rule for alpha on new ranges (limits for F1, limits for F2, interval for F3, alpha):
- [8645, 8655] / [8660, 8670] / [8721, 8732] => -3.9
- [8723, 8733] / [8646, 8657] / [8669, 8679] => 0.3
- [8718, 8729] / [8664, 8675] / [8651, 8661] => -0.4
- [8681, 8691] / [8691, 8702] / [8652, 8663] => -0.1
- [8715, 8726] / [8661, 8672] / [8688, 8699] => 1.7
